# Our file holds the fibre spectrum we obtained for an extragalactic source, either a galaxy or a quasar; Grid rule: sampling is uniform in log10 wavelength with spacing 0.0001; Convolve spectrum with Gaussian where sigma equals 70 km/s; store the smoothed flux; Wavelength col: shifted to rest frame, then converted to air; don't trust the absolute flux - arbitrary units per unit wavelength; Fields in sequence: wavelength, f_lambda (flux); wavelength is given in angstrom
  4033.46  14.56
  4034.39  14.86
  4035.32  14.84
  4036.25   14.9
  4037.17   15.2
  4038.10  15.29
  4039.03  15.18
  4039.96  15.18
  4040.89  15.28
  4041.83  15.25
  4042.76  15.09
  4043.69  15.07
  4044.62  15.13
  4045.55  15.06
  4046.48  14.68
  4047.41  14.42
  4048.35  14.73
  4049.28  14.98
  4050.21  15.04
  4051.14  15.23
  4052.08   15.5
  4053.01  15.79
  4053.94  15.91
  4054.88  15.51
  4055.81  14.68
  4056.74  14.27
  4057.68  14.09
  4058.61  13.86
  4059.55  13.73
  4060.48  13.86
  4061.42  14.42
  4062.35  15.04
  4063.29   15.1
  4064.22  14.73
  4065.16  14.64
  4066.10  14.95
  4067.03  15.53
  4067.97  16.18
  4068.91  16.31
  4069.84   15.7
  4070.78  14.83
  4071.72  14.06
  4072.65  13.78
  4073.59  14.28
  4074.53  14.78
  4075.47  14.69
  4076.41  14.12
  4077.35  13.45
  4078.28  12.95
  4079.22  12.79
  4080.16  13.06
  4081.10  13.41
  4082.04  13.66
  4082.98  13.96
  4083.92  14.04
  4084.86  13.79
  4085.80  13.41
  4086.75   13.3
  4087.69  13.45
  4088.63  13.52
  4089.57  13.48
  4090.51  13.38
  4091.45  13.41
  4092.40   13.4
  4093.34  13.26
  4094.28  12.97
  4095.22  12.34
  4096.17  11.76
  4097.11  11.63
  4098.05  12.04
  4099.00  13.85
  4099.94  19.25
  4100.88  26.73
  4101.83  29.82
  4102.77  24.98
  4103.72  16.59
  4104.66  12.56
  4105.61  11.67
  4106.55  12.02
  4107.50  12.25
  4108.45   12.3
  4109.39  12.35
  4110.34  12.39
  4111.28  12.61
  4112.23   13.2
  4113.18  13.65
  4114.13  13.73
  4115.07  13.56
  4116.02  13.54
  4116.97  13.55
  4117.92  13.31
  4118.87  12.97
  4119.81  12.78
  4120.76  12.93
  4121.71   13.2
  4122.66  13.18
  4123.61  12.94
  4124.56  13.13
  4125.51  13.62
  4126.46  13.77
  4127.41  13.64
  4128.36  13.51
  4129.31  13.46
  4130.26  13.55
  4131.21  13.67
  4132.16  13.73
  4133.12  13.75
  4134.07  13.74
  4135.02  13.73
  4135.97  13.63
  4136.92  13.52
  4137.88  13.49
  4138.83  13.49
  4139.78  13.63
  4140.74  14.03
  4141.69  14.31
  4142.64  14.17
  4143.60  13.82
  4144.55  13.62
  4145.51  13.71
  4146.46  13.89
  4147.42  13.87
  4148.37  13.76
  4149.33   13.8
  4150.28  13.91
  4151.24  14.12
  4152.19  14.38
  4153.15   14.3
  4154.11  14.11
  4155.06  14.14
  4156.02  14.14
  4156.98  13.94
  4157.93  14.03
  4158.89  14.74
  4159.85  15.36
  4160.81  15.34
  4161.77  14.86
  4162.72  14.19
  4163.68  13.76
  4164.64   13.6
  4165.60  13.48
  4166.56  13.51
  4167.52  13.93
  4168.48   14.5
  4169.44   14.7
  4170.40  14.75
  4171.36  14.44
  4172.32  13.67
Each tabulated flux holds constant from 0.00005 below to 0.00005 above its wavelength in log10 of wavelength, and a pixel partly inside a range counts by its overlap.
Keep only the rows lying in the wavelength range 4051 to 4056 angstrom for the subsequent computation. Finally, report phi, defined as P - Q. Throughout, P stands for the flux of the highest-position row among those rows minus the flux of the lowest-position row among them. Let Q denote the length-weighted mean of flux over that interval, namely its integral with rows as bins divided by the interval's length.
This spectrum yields -16.0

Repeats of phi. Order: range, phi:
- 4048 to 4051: -14.7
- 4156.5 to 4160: -13.0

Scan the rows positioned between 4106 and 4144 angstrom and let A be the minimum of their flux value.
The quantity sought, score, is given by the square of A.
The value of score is 144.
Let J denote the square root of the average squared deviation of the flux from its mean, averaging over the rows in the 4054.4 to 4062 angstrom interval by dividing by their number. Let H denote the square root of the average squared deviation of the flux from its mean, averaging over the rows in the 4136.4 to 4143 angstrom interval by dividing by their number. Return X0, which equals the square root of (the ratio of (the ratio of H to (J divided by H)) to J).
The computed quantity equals 0.6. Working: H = 0.33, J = 0.55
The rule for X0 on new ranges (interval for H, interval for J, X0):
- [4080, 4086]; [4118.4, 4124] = 2.2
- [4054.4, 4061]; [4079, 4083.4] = 1.4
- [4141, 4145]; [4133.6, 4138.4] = 2.6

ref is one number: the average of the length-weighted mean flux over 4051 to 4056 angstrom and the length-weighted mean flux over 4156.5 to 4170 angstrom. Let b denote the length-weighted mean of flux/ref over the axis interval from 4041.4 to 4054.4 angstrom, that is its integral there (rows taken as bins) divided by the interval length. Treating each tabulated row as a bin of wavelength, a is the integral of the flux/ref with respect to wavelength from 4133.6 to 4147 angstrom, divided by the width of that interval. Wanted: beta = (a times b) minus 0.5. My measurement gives 0.44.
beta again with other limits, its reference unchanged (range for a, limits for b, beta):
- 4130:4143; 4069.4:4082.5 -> 0.37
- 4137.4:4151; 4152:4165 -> 0.40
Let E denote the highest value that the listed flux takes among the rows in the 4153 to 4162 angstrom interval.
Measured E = 15.36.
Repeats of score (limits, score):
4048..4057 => 204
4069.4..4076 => 190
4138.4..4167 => 182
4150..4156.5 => 193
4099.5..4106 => 136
